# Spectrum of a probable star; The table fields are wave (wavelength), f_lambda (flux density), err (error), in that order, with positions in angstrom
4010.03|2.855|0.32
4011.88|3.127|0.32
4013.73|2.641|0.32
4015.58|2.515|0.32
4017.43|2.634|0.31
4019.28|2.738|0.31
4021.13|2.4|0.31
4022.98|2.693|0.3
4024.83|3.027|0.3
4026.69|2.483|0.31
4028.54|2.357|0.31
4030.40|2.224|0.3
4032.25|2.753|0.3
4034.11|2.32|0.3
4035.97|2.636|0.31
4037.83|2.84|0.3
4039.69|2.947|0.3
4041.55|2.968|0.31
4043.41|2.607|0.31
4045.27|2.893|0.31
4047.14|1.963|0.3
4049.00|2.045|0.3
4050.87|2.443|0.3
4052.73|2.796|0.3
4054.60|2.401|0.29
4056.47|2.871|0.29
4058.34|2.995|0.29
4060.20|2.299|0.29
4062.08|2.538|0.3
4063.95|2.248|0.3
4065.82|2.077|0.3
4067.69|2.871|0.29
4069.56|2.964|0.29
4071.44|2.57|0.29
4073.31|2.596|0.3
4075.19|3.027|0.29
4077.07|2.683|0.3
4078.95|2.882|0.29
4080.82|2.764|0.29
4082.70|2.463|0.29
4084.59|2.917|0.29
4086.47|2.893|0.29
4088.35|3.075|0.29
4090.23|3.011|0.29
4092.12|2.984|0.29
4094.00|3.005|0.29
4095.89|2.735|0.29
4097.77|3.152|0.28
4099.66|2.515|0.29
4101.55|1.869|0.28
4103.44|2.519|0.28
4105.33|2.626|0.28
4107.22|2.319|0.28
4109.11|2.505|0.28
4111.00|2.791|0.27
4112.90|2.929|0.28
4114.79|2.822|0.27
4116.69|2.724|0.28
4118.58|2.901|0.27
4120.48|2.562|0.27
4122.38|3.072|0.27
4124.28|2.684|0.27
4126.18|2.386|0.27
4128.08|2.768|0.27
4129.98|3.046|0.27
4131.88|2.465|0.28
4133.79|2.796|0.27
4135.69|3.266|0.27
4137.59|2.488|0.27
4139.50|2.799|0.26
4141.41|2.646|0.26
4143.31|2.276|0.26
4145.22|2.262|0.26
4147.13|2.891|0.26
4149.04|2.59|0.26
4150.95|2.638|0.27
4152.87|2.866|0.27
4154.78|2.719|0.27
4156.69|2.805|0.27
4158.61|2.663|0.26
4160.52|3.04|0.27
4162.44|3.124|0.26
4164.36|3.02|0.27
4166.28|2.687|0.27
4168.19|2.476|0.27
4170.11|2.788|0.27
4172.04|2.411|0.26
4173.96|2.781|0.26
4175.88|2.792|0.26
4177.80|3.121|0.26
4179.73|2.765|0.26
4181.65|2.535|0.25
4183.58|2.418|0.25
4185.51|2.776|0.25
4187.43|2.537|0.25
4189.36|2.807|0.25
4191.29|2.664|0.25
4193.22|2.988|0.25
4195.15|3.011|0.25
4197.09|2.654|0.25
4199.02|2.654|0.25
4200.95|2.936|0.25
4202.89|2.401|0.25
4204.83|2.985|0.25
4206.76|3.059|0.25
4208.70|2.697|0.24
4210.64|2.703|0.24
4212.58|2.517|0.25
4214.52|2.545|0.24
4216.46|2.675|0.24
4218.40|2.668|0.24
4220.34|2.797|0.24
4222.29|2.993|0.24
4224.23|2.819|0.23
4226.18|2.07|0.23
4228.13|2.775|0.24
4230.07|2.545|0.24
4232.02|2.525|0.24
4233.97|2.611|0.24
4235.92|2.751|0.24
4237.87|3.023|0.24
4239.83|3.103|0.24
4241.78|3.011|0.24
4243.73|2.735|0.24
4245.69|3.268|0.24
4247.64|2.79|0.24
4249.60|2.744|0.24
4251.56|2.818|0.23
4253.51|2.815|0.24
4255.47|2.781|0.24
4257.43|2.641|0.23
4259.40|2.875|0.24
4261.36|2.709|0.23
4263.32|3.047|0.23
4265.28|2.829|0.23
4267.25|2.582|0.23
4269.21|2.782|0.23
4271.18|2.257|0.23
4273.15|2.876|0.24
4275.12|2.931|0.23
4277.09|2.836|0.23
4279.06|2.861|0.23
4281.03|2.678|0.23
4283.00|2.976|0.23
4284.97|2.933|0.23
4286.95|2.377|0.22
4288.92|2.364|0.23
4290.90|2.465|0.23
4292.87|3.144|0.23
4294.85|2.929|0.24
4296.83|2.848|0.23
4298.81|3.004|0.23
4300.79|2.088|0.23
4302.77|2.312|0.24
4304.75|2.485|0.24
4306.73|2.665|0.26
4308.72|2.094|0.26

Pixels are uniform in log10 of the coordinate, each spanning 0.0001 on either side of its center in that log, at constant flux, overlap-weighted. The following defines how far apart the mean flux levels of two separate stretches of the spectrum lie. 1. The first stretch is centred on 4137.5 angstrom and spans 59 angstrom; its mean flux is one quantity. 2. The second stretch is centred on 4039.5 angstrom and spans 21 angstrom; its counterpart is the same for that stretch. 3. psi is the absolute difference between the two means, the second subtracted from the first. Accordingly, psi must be 0.19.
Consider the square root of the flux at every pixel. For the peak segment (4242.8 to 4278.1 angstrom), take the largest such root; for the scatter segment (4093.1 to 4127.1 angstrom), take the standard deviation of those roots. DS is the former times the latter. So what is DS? 0.17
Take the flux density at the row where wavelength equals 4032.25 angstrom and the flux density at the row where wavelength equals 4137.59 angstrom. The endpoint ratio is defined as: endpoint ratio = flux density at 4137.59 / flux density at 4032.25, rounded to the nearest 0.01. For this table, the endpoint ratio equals 0.90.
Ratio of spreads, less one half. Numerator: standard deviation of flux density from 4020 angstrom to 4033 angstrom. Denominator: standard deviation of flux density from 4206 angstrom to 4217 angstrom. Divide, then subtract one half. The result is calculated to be 0.9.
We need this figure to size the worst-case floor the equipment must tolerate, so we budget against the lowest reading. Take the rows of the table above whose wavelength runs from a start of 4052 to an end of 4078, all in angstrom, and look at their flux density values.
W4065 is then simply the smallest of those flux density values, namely 2.077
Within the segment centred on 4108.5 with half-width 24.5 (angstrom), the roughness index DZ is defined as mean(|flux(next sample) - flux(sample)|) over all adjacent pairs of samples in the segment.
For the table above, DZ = 0.285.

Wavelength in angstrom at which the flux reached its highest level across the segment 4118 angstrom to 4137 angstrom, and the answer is 4135.69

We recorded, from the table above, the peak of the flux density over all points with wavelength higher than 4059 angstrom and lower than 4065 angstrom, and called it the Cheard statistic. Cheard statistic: 2.538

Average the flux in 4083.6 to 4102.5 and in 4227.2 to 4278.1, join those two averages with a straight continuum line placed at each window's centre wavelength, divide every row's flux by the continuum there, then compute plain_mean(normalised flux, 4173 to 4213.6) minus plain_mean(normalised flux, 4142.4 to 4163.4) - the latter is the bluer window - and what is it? 0.015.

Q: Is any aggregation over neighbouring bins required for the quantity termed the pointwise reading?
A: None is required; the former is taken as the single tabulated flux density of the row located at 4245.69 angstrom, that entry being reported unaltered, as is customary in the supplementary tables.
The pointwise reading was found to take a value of 3.268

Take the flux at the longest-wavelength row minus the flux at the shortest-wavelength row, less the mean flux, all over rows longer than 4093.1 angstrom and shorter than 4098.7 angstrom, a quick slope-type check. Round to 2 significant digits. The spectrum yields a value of -2.8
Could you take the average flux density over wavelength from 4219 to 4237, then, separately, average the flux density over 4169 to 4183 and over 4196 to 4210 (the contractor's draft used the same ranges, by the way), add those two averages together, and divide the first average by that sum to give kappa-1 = 0.48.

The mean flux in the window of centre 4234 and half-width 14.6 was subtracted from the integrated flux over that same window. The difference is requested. 79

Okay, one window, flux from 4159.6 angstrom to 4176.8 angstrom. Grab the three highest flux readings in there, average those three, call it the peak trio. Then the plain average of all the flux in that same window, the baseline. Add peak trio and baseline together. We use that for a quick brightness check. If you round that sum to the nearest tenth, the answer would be 5.9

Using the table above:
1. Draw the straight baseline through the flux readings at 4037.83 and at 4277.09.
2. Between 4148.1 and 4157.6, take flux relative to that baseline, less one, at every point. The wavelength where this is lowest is 4149.04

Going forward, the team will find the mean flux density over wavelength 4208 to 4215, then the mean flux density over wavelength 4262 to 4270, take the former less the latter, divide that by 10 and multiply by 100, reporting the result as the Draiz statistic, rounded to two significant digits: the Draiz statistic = -1.9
